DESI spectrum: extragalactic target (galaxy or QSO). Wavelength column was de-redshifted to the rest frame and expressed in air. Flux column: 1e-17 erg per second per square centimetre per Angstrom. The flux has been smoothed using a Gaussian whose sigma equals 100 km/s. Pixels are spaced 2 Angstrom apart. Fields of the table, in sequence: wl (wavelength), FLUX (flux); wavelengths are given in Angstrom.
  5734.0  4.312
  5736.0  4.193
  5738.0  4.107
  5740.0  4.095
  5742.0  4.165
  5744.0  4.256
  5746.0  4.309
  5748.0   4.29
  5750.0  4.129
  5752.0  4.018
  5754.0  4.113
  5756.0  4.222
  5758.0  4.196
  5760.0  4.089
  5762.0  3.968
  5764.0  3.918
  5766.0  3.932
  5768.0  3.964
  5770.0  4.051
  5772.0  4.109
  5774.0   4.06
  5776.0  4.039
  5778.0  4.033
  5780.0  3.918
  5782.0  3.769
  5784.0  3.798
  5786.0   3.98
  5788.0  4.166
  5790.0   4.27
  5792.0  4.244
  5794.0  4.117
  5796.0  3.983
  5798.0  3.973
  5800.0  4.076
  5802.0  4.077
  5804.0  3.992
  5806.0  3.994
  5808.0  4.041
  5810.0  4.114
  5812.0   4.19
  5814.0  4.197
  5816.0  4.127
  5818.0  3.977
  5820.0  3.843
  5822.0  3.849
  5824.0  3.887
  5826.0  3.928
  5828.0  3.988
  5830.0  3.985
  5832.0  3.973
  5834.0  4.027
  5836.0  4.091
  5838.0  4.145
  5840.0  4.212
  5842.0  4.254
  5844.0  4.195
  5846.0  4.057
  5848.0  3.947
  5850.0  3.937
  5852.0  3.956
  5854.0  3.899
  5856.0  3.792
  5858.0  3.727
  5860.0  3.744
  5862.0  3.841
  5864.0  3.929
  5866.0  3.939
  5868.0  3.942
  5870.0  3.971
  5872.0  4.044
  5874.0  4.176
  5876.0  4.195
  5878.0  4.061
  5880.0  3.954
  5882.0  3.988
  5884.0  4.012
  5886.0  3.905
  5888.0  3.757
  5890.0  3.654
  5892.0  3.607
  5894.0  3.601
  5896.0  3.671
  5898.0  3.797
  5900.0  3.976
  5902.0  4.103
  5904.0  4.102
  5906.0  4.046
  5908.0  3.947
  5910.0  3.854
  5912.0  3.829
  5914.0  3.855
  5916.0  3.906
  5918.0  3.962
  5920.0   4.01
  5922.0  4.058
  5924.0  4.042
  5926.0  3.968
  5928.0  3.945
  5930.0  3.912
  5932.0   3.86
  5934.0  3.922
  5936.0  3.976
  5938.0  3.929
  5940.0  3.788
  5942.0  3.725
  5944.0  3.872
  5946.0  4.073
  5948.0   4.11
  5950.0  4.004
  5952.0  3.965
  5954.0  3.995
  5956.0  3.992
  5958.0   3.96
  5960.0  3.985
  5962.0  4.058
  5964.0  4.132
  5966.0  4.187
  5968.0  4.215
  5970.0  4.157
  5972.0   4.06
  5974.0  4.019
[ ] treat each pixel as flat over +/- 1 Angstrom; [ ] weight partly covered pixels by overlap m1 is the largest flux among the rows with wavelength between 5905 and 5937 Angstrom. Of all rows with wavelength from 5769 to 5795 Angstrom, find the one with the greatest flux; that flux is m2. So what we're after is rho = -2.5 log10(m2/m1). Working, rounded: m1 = 4.058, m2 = 4.27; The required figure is -0.06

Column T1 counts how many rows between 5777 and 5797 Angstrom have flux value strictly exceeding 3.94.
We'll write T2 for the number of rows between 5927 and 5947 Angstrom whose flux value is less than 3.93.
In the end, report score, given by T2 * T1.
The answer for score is 49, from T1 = 7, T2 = 7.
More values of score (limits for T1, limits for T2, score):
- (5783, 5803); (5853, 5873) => 54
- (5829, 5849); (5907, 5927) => 40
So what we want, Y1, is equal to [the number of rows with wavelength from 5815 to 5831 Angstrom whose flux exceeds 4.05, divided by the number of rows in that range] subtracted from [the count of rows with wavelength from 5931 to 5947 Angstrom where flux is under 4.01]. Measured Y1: 6.9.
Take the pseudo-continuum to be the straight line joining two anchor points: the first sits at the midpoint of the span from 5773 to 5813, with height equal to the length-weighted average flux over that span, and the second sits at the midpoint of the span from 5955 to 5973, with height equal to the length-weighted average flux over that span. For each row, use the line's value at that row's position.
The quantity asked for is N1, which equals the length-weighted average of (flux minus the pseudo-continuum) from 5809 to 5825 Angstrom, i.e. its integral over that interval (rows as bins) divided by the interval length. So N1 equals -0.02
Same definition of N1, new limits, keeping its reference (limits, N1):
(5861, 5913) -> -0.15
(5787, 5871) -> -0.04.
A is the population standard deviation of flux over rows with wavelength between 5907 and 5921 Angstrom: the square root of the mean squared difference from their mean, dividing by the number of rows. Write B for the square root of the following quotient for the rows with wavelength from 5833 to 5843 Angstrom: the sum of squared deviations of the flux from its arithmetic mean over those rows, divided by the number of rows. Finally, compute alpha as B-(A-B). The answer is 0.101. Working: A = 0.062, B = 0.081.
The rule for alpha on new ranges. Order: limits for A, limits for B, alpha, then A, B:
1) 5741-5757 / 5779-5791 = 0.272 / 0.093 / 0.183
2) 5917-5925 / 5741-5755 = 0.160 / 0.037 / 0.099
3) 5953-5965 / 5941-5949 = 0.254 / 0.058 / 0.156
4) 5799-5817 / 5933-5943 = 0.119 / 0.071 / 0.095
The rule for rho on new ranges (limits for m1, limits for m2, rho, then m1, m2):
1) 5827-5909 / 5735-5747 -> -0.01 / 4.254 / 4.309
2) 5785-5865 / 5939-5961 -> 0.04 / 4.27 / 4.11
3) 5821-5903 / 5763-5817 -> 0.00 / 4.254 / 4.27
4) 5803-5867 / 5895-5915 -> 0.04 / 4.254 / 4.103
